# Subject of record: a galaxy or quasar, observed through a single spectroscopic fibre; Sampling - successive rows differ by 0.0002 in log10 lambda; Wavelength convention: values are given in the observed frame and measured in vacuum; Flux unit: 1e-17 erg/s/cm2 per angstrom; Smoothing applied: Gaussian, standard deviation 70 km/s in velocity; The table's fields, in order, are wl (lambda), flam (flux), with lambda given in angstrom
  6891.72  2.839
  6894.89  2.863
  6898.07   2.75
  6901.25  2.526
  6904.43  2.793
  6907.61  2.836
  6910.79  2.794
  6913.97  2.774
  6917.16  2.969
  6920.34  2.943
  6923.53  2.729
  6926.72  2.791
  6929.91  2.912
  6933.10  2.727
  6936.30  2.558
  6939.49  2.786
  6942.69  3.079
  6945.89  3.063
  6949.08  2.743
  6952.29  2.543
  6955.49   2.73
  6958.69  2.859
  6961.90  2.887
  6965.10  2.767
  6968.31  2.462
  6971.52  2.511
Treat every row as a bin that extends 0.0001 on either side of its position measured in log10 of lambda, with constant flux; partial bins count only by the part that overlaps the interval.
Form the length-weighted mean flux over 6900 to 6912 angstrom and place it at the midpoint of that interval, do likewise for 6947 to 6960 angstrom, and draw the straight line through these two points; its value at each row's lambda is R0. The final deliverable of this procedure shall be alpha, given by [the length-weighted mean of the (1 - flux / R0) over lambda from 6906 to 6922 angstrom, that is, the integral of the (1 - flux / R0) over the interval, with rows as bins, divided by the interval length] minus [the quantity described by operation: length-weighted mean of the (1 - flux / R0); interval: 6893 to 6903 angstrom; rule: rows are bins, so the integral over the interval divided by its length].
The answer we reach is -0.054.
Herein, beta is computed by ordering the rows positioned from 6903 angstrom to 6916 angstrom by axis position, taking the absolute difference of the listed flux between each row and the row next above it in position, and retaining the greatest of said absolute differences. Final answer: 0.04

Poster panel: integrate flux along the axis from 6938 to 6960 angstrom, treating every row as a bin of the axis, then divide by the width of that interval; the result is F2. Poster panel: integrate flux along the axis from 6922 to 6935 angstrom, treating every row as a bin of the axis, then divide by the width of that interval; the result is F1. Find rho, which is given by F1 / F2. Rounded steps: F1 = 2.78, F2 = 2.83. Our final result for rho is 0.98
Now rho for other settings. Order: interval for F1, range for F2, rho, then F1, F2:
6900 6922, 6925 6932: 0.99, 2.81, 2.84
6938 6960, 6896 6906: 1.05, 2.83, 2.70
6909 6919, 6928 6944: 1.02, 2.85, 2.81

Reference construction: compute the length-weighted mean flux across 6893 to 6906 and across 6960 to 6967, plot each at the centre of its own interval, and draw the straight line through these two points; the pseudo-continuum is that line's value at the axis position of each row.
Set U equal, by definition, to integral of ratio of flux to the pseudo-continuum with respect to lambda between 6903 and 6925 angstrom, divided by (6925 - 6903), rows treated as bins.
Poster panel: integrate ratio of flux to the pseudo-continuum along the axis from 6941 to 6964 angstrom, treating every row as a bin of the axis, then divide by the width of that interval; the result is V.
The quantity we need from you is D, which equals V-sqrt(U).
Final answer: 0.000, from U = 1.030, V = 1.015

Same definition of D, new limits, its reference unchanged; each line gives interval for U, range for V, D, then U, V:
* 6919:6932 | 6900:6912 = -0.013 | 1.026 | 1.000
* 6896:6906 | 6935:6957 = 0.007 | 0.985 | 0.999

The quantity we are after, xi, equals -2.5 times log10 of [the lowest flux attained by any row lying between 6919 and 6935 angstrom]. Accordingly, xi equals -1.09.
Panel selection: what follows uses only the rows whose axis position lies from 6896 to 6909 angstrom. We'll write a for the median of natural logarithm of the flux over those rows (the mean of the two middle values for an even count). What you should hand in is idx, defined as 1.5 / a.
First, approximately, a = 1.02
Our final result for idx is 1.472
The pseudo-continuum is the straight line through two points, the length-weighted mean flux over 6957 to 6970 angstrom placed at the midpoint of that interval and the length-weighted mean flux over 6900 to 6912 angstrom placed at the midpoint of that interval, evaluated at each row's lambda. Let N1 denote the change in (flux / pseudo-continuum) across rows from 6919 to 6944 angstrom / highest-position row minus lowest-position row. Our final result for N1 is 0.05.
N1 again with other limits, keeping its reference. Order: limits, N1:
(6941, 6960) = -0.08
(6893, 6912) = -0.03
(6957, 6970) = -0.14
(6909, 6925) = -0.02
